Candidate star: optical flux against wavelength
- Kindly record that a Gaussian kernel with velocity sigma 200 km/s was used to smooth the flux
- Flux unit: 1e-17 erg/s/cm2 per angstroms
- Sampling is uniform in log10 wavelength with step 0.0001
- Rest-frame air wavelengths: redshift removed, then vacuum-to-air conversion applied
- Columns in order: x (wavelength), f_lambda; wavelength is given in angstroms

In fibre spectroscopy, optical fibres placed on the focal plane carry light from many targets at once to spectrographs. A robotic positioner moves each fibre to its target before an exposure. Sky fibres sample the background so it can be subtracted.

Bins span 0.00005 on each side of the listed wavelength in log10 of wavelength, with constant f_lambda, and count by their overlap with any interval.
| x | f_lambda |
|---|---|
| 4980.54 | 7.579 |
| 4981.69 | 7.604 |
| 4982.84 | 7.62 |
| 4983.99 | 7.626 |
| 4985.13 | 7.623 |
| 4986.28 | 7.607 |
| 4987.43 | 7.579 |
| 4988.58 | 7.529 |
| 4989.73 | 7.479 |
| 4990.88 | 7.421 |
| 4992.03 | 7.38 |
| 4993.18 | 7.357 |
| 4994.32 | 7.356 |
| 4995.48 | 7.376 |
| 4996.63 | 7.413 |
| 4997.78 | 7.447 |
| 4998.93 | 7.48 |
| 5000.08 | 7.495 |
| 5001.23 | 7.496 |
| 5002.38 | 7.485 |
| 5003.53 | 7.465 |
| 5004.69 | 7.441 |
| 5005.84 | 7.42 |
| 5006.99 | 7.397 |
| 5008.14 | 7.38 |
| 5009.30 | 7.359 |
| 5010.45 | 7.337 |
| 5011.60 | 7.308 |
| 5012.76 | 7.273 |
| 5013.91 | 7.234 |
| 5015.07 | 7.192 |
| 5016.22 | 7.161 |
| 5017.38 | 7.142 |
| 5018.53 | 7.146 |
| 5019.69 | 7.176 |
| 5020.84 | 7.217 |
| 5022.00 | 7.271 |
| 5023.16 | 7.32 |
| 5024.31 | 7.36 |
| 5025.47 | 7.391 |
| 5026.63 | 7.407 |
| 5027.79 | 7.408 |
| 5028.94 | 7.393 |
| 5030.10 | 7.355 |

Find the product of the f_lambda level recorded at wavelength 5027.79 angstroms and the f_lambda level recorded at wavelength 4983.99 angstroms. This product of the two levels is 56.5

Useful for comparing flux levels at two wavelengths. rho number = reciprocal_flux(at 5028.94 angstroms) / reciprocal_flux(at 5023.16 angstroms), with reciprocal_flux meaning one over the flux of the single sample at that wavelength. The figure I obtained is 0.99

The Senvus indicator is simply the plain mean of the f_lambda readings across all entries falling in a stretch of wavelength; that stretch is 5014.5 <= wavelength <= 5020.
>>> 7.16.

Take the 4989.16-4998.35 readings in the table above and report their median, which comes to 7.40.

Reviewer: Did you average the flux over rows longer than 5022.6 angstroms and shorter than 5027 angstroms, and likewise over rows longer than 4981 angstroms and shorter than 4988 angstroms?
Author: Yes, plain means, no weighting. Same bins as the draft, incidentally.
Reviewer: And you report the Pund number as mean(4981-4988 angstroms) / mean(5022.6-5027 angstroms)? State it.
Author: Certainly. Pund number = 1.03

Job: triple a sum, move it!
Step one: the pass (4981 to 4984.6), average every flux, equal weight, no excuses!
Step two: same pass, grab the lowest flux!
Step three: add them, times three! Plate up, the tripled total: 45.7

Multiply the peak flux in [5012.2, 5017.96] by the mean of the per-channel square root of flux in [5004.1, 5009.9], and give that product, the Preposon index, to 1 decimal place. 19.8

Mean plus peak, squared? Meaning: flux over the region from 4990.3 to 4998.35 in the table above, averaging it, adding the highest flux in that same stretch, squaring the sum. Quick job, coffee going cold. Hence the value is 220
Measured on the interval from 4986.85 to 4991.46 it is 227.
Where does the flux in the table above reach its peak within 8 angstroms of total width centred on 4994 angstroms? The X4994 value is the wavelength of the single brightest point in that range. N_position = 4997.78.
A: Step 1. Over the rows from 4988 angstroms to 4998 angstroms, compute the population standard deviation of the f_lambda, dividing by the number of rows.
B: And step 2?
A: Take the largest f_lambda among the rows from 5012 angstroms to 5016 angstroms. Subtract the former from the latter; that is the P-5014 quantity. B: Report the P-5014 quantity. 7.22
